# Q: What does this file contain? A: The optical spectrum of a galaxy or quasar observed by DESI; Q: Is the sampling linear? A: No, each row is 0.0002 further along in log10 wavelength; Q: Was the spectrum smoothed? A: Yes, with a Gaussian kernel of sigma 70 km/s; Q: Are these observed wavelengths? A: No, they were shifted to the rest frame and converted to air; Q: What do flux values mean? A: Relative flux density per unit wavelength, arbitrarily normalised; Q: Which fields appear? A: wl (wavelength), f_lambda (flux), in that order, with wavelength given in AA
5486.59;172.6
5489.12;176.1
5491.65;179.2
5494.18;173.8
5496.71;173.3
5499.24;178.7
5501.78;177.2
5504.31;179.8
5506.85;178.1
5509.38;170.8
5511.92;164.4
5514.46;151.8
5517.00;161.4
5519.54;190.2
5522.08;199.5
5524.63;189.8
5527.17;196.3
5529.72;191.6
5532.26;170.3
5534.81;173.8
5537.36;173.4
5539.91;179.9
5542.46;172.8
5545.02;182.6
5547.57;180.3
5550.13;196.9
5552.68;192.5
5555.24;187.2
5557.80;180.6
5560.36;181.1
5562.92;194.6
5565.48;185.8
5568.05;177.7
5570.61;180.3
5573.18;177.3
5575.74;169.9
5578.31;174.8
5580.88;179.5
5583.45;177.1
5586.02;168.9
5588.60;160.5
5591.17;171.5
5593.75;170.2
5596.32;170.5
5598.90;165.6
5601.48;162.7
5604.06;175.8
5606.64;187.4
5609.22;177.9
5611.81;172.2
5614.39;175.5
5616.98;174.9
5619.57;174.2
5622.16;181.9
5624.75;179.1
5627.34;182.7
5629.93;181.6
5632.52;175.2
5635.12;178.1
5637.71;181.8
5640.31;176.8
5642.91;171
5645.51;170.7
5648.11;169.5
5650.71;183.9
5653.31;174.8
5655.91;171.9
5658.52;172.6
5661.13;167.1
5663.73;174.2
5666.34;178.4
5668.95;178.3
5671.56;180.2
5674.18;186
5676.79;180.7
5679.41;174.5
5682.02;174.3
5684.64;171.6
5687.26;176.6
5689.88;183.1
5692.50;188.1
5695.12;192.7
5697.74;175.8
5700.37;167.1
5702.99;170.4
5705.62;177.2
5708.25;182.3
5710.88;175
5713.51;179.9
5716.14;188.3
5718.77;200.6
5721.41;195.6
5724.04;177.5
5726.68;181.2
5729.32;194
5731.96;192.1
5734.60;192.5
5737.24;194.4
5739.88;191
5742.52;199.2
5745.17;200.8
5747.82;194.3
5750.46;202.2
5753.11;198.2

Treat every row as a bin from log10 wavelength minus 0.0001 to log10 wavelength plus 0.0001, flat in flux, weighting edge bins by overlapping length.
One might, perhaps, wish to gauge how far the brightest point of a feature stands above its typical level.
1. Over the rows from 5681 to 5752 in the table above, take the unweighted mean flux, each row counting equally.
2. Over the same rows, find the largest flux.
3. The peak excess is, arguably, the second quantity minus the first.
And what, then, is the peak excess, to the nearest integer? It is 16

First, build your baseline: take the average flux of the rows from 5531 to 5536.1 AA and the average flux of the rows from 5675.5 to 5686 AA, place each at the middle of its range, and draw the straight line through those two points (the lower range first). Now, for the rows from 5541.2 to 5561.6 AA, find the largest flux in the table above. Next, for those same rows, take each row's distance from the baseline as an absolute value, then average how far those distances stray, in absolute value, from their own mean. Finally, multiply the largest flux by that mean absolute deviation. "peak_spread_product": 1170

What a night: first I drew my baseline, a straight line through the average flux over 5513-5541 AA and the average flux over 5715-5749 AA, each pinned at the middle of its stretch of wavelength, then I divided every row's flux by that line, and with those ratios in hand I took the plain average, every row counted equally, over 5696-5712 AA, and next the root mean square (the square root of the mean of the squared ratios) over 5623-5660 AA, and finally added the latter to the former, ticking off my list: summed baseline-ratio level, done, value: 1.86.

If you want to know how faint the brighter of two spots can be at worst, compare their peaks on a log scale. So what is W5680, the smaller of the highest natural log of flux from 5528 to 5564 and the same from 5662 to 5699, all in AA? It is 5.26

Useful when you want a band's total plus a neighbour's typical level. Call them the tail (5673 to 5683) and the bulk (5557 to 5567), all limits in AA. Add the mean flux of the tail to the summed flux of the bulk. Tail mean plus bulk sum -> 921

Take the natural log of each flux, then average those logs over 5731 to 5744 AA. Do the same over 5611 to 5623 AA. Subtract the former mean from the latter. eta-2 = -0.10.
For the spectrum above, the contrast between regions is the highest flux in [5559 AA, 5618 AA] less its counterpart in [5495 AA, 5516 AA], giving 15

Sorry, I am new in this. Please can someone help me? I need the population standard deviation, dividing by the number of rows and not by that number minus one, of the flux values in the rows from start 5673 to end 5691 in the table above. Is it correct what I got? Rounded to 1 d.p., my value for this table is 4.9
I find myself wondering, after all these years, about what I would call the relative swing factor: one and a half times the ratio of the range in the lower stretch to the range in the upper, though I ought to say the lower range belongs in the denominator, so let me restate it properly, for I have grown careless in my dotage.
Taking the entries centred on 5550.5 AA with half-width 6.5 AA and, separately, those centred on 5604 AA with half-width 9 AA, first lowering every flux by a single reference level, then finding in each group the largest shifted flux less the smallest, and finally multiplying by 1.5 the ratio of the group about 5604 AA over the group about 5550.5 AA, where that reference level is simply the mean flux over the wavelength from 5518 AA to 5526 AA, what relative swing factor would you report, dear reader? 2.2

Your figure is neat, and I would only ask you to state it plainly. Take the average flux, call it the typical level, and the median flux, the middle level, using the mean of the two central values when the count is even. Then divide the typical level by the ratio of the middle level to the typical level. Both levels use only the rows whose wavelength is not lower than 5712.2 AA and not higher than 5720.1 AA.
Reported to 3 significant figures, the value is 191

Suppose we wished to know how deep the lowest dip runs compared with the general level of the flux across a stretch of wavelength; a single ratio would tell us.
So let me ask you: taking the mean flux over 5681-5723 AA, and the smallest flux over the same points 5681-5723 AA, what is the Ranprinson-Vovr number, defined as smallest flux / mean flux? 0.922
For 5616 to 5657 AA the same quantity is 0.959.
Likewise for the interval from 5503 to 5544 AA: 0.854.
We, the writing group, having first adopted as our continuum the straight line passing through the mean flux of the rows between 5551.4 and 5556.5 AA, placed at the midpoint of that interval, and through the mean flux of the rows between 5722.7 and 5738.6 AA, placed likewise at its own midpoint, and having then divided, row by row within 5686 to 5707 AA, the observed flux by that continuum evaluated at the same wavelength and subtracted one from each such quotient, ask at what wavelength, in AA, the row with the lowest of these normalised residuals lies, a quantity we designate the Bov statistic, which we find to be 5700.37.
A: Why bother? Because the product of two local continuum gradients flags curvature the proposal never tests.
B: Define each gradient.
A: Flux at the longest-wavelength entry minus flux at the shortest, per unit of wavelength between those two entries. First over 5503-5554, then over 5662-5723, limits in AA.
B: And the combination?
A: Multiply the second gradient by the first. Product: 0.10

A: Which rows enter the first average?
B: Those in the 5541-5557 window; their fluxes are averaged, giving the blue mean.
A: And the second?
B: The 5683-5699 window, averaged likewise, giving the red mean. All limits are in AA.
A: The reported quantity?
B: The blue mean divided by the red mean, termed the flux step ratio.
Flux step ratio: 1.02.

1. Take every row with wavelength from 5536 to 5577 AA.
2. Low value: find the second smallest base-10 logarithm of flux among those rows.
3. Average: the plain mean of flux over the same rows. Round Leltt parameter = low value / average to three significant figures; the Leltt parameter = 0.0123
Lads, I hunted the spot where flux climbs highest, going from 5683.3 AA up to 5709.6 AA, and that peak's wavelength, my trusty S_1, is 5695.12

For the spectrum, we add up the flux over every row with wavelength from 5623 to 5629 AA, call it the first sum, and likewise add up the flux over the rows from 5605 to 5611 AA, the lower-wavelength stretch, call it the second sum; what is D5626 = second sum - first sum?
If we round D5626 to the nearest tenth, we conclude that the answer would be 3.5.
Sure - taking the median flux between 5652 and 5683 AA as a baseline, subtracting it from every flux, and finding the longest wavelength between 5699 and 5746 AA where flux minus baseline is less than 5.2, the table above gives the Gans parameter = 5724.04 AA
